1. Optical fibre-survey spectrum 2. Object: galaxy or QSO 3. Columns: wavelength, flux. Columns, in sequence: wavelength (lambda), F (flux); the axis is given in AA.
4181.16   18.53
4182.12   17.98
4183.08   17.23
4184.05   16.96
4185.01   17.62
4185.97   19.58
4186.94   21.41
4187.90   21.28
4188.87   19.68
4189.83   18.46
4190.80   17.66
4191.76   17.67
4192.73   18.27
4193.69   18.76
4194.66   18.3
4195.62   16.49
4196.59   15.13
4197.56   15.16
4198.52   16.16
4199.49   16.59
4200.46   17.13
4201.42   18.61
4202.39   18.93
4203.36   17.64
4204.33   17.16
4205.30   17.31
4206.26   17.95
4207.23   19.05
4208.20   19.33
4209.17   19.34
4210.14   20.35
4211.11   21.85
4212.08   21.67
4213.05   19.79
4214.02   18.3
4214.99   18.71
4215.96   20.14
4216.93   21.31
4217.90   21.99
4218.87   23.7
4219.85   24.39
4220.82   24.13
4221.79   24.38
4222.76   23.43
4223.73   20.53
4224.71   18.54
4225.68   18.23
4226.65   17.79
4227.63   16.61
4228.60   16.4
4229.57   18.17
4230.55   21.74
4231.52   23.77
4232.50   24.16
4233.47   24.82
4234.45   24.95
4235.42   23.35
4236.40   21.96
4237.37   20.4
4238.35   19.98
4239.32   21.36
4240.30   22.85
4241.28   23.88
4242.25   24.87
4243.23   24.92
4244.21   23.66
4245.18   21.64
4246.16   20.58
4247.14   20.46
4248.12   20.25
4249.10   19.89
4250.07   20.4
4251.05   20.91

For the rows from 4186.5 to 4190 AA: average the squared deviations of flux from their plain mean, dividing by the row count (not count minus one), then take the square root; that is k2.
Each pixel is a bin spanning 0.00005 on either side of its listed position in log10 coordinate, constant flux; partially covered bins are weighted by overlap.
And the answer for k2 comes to 1.2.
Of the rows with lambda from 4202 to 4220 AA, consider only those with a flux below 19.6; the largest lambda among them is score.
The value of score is 4214.99 AA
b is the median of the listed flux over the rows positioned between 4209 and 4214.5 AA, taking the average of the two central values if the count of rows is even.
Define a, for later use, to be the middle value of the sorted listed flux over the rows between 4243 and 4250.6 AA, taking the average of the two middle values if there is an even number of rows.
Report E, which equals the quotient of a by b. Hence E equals 1.02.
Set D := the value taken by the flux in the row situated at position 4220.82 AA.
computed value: 24.13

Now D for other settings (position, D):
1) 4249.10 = 19.89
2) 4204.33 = 17.16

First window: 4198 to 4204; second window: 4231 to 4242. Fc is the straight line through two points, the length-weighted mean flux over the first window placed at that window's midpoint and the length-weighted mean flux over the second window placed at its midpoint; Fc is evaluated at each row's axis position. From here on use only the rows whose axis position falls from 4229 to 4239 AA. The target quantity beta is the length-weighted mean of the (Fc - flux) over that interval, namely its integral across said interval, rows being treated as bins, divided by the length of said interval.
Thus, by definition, 0.3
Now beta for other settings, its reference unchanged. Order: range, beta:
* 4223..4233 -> 1.9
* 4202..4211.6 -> -0.5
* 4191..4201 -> -0.3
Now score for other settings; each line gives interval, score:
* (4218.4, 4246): 4229.57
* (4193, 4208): 4207.23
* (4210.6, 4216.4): 4214.99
